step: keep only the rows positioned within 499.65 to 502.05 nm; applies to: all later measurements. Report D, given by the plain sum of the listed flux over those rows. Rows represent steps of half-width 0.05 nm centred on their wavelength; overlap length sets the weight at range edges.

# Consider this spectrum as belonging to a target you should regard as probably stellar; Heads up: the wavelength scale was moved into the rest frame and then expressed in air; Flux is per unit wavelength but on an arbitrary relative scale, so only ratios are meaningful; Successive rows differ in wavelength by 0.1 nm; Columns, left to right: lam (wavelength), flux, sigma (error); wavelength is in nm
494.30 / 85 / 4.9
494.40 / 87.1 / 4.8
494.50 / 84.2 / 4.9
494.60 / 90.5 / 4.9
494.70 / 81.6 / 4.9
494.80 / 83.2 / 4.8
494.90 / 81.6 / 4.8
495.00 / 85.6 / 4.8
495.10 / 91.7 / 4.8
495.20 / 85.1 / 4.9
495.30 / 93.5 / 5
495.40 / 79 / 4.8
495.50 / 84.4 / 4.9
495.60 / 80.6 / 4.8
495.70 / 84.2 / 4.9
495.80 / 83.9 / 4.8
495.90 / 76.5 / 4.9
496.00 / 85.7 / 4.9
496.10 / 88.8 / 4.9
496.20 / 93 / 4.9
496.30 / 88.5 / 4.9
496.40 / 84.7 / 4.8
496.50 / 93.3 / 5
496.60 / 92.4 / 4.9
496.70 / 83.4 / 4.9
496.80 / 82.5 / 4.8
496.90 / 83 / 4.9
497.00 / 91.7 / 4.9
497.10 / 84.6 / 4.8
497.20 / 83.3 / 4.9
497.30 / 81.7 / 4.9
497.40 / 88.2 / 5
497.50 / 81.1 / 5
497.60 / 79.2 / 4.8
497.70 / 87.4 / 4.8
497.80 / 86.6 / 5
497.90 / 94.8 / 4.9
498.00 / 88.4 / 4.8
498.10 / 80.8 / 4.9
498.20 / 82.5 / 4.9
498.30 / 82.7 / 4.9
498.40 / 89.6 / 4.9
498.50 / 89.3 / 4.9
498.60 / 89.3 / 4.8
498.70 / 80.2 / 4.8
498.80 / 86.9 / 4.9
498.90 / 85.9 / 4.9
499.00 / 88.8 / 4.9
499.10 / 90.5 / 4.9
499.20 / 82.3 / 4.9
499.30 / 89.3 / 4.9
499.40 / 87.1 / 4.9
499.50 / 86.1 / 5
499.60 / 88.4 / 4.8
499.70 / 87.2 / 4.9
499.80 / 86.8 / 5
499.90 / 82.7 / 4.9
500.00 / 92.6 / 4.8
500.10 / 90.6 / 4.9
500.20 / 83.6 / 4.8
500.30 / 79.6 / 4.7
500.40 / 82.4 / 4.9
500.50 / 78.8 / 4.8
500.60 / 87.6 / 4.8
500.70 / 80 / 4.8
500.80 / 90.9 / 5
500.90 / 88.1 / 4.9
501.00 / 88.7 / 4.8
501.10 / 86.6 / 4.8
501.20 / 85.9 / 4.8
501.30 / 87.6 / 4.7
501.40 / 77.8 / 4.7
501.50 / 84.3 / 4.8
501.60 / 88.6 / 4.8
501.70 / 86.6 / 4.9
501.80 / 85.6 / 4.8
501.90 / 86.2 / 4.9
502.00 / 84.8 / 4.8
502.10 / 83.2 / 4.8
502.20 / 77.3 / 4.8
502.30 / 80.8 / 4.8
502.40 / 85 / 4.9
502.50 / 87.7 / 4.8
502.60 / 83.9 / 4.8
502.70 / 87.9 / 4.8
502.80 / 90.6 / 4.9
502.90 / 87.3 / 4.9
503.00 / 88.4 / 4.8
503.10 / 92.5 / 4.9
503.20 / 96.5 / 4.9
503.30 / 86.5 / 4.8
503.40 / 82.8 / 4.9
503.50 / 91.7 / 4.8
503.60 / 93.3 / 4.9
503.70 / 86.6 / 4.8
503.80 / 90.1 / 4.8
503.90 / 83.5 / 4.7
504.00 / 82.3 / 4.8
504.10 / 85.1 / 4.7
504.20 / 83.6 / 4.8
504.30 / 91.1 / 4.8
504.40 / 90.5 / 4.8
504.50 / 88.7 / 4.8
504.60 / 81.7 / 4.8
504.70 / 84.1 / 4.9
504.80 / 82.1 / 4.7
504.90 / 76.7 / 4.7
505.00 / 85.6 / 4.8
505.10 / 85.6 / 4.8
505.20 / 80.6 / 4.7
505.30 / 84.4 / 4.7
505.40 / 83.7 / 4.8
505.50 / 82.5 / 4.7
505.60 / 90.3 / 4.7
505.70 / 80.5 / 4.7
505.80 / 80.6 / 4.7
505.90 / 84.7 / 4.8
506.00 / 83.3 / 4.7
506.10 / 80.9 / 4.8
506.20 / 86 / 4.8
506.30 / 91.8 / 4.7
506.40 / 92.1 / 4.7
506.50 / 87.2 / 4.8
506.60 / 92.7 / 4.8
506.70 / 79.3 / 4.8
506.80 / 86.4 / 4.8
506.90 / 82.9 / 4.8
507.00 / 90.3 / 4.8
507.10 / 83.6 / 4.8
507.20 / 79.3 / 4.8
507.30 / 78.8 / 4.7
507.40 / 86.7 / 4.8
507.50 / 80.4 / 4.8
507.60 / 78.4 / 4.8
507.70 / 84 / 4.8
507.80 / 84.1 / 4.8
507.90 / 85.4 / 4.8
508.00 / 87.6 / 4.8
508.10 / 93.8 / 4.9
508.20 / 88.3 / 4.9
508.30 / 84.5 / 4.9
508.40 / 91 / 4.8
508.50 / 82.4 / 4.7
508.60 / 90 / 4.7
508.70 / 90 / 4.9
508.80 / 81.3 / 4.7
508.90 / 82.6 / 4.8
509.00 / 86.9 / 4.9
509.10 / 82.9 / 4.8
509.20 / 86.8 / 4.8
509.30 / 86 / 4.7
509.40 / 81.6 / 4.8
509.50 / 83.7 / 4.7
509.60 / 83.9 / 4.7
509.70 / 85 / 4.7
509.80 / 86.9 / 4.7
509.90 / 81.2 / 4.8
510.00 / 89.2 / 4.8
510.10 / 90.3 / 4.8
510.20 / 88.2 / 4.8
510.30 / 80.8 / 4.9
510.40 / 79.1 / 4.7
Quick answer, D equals 2054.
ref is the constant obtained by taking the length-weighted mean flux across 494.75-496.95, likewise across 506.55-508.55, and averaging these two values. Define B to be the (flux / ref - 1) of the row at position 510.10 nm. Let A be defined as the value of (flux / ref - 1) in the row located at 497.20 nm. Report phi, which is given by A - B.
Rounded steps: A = -0.02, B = 0.058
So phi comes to -0.08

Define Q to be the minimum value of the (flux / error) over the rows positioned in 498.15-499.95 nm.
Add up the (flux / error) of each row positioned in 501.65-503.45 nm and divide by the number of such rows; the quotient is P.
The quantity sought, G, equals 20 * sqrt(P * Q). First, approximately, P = 17.8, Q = 16.7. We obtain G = 345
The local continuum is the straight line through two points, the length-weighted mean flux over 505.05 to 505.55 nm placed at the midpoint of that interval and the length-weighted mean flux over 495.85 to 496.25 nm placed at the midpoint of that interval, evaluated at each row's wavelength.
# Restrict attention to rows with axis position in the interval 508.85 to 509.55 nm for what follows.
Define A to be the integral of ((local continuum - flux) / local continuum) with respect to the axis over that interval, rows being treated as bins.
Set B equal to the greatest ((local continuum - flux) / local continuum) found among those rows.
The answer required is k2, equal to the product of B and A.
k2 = -0.0001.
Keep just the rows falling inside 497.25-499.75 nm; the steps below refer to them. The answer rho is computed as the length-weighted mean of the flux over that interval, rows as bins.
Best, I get 86.2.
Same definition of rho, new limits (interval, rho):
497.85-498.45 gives 86.5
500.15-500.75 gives 82.0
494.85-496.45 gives 85.4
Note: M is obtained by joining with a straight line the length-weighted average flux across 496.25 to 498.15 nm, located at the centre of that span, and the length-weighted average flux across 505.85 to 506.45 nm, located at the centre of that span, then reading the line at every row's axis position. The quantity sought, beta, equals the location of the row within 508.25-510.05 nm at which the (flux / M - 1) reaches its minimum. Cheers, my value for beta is 509.90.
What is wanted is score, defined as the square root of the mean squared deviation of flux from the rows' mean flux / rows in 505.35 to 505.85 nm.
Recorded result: 3.6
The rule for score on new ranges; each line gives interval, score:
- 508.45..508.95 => 3.9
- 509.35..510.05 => 2.6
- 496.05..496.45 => 2.9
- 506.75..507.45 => 3.8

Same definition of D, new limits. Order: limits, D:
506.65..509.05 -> 2038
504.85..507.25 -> 2031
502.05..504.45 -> 2088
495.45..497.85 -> 2049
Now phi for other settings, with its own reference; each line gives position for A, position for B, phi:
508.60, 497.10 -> 0.06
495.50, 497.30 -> 0.03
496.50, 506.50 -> 0.07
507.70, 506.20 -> -0.02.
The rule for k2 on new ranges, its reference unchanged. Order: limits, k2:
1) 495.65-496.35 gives 0.0002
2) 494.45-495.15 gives 0.0004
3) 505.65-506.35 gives -0.0002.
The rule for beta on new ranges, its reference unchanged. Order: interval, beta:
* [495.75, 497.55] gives 495.90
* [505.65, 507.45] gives 507.30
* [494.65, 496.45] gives 495.90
